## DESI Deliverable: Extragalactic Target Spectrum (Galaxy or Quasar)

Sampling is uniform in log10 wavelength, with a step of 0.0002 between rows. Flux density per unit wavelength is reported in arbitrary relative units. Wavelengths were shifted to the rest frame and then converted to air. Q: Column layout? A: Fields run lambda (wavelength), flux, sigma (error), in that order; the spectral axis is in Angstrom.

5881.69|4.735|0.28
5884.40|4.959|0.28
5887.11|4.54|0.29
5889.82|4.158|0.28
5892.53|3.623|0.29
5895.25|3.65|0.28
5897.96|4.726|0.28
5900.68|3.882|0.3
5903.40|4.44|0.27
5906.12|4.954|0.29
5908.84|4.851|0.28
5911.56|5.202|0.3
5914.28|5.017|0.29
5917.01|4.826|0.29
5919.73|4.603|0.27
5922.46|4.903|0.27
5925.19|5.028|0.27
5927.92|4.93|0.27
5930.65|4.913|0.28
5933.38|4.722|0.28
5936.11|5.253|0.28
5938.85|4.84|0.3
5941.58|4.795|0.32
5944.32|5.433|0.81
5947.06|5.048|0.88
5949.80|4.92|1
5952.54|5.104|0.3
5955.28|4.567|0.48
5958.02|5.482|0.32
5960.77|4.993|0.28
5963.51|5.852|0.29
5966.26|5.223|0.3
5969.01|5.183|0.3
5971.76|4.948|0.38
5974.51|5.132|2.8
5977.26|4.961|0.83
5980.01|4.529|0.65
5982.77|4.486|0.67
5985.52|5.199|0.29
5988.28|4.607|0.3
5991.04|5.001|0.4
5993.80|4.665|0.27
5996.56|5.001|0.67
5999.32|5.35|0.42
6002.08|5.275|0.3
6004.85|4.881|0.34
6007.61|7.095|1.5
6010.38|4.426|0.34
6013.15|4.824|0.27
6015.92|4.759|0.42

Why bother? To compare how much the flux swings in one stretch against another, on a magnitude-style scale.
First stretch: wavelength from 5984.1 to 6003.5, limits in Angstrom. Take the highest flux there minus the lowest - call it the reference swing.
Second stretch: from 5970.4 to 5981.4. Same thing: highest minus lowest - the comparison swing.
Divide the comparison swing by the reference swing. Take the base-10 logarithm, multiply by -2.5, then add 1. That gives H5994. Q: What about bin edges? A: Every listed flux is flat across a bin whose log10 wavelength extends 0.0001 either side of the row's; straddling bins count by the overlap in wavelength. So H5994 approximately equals 1.2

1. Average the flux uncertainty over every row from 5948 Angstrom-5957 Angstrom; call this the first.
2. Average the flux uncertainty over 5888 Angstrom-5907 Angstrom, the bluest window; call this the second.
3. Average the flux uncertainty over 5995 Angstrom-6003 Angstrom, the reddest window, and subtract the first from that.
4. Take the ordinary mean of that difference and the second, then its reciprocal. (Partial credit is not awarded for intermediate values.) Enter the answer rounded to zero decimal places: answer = 13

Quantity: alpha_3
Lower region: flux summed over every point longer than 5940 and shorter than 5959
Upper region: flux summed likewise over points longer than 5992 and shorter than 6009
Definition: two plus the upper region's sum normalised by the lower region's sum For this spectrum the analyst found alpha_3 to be 2.91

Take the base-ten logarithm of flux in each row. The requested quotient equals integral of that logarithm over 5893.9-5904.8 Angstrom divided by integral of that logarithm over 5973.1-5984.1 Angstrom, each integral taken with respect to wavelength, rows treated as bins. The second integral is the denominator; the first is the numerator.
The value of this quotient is 0.90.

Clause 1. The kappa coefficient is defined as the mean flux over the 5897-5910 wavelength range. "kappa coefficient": 4.6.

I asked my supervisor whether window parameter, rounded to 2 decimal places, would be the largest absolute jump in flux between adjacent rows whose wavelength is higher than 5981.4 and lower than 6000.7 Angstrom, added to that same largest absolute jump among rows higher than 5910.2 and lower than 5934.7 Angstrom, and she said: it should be 1.01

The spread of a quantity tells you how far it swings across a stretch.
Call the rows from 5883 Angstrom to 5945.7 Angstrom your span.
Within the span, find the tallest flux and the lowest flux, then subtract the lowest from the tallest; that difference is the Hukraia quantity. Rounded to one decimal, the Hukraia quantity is 1.8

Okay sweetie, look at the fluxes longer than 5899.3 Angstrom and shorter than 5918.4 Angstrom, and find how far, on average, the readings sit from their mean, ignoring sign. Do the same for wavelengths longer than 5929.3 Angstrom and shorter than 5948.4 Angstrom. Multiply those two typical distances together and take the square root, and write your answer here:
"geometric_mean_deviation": 0.26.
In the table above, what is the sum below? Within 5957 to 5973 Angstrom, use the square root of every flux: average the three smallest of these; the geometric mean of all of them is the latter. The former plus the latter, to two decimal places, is 4.54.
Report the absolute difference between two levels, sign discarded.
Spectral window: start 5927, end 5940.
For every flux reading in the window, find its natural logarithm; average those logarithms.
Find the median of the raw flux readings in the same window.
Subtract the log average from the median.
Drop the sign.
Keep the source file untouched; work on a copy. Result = 3.3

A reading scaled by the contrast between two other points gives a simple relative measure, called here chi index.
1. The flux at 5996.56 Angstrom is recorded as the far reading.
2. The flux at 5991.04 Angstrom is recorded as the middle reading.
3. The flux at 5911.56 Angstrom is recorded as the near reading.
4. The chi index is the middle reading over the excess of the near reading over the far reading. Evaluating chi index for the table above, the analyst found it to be 25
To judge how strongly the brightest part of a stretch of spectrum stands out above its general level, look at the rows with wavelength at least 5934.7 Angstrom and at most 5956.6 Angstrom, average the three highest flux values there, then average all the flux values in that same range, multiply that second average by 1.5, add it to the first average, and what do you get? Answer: 12.8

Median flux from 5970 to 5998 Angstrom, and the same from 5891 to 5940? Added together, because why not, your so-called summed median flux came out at 9.80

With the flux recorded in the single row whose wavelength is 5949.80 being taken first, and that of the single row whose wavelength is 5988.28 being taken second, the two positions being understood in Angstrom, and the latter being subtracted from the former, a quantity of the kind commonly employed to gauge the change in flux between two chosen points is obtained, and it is 0.3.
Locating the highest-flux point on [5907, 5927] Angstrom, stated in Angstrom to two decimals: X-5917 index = 5911.56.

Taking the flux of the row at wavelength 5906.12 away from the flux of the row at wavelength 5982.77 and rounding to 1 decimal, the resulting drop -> -0.5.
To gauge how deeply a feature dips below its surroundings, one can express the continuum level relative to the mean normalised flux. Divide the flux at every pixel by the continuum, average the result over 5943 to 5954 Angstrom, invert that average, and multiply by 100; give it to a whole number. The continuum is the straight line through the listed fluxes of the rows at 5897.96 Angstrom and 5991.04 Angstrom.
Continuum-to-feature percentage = 95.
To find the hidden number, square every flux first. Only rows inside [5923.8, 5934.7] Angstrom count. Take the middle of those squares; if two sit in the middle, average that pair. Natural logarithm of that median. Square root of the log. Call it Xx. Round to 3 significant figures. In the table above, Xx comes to 1.79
